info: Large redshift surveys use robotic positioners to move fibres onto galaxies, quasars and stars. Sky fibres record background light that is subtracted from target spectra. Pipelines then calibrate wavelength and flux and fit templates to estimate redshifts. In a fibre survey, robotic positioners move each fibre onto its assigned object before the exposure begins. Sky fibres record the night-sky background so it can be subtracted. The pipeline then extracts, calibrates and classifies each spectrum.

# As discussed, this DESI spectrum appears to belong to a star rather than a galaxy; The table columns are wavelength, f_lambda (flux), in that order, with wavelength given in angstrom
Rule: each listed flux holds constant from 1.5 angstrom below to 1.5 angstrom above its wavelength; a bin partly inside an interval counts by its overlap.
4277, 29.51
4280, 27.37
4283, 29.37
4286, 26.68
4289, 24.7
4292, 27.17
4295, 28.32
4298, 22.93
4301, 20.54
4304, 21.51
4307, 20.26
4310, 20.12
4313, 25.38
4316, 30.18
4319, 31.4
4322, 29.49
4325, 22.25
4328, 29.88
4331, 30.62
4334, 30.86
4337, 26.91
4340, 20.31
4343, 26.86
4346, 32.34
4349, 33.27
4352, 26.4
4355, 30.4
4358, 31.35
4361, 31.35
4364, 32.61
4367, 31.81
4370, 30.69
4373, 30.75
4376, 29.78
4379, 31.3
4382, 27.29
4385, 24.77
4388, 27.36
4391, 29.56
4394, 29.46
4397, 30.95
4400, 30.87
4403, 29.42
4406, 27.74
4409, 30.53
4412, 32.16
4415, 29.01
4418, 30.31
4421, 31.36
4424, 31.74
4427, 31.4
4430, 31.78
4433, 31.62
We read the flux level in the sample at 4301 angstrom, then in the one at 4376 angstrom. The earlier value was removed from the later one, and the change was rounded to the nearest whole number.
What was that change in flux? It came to 9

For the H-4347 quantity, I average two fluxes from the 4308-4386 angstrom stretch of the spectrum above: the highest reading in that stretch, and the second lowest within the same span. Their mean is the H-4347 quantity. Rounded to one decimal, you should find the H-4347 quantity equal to 26.8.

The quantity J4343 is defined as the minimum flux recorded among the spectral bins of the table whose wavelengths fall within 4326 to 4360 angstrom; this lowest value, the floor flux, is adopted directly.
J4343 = 20.31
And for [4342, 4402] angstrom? 24.77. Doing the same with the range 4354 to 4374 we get 30.4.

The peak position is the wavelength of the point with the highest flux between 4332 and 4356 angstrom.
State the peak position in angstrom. 4349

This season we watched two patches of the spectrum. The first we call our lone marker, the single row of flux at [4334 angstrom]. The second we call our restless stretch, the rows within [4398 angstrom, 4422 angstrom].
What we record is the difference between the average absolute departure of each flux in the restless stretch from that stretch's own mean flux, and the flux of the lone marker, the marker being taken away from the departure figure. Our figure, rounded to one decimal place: -29.8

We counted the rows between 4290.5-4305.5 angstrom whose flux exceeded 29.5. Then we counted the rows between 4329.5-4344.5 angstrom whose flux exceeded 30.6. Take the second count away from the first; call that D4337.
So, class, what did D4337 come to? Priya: -2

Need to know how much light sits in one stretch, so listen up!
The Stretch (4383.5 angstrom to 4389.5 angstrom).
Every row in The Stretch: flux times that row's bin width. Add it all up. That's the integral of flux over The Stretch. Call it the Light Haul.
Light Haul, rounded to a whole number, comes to 156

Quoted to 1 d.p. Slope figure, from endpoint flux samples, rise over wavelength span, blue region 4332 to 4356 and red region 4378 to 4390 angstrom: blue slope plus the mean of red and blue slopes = -0.3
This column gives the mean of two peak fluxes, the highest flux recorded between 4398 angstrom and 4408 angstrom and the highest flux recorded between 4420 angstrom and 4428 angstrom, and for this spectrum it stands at 31.3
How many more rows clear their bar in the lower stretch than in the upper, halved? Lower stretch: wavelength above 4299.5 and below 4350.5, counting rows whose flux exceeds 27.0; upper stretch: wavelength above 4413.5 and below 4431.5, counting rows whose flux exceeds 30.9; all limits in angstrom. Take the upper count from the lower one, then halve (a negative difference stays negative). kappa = 2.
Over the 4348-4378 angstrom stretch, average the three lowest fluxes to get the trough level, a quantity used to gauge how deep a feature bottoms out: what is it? 29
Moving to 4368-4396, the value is 26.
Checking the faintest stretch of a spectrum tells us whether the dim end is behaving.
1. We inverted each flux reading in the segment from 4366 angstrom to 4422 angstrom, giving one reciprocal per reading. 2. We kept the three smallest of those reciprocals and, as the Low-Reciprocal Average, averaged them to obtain 0.0315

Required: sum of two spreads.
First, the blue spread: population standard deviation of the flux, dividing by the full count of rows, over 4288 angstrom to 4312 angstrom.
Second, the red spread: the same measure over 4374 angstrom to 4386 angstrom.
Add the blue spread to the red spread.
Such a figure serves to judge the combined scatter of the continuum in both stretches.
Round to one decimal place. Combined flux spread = 5.5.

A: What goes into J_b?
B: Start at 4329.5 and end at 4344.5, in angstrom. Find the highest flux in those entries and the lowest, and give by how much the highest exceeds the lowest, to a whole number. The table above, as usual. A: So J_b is 11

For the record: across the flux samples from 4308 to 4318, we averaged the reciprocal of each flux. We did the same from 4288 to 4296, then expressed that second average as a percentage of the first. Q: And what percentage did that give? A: 92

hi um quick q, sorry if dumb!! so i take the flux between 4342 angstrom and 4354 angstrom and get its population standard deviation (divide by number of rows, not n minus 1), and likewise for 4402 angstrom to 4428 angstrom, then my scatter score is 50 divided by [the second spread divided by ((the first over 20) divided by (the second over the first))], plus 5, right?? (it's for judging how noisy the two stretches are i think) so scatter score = 18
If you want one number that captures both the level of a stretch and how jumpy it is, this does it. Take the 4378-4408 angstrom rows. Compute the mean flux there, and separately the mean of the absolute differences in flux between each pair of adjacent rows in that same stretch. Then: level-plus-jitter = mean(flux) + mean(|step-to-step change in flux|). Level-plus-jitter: 30.7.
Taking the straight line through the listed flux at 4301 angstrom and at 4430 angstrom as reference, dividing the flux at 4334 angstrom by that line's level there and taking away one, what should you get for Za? 0.3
